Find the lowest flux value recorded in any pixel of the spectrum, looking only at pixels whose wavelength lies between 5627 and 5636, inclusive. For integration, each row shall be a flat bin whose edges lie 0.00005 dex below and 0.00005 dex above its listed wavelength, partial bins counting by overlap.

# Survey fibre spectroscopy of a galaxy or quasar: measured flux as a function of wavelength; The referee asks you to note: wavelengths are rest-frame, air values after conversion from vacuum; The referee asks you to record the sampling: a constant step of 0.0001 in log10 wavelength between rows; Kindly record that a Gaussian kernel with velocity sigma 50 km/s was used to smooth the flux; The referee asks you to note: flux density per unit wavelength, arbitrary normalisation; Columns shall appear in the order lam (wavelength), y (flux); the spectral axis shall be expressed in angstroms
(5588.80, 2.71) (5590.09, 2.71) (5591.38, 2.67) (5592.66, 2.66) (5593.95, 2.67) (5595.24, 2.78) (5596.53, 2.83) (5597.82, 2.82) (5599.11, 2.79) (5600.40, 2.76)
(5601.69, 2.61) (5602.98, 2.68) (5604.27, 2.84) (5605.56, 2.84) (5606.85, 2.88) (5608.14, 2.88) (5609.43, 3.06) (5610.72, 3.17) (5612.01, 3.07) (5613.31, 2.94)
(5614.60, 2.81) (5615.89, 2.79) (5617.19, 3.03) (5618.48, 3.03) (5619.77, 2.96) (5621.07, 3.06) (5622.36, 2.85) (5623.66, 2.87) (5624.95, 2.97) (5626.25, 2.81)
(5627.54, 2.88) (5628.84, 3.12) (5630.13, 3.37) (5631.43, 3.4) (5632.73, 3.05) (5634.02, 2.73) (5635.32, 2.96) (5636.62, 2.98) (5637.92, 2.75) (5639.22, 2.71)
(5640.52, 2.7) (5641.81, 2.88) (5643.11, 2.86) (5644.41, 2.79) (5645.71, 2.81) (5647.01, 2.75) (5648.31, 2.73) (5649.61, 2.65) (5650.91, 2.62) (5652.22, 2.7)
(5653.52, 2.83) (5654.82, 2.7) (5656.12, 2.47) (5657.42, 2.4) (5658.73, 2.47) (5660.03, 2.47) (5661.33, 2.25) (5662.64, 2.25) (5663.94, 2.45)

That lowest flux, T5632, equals 2.73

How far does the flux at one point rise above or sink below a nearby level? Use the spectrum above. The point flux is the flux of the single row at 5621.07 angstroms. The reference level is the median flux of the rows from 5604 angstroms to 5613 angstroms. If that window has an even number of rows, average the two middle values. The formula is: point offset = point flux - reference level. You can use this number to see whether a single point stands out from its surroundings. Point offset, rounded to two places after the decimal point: 0.18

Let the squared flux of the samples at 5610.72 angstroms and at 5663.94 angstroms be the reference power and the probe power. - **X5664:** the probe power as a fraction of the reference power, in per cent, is 60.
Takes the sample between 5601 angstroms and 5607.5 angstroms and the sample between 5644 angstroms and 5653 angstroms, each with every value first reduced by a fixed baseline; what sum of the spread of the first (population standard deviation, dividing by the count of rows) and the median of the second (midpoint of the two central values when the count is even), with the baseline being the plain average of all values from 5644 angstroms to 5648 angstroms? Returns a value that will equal 0.1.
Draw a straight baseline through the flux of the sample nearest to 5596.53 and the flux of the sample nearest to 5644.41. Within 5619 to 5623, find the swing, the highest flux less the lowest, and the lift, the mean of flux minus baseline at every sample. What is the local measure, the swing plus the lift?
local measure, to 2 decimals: 0.36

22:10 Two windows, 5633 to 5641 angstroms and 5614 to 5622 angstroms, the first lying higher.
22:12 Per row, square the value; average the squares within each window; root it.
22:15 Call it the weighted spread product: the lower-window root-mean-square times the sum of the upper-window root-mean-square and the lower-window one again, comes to 17.0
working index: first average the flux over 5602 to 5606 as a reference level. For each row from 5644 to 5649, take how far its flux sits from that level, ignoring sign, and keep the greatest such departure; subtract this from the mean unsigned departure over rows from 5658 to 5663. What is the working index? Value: 0.4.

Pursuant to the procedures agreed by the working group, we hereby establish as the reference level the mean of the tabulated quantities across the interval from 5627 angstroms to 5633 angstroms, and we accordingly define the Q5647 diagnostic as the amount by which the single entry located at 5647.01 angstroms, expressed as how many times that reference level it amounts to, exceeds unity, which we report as -0.13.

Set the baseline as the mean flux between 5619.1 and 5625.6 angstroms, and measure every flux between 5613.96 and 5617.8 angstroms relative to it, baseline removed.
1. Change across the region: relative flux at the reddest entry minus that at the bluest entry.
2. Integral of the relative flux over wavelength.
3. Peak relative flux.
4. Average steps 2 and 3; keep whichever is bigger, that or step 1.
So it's 0.22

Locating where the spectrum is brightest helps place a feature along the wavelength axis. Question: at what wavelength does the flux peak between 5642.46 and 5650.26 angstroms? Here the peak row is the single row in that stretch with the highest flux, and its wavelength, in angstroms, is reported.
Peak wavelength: 5643.11 angstroms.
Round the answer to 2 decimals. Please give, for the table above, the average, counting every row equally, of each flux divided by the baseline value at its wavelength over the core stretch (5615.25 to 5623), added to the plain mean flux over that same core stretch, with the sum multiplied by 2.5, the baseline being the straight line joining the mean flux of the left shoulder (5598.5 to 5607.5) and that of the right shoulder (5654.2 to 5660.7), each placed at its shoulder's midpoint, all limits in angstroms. 10.13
